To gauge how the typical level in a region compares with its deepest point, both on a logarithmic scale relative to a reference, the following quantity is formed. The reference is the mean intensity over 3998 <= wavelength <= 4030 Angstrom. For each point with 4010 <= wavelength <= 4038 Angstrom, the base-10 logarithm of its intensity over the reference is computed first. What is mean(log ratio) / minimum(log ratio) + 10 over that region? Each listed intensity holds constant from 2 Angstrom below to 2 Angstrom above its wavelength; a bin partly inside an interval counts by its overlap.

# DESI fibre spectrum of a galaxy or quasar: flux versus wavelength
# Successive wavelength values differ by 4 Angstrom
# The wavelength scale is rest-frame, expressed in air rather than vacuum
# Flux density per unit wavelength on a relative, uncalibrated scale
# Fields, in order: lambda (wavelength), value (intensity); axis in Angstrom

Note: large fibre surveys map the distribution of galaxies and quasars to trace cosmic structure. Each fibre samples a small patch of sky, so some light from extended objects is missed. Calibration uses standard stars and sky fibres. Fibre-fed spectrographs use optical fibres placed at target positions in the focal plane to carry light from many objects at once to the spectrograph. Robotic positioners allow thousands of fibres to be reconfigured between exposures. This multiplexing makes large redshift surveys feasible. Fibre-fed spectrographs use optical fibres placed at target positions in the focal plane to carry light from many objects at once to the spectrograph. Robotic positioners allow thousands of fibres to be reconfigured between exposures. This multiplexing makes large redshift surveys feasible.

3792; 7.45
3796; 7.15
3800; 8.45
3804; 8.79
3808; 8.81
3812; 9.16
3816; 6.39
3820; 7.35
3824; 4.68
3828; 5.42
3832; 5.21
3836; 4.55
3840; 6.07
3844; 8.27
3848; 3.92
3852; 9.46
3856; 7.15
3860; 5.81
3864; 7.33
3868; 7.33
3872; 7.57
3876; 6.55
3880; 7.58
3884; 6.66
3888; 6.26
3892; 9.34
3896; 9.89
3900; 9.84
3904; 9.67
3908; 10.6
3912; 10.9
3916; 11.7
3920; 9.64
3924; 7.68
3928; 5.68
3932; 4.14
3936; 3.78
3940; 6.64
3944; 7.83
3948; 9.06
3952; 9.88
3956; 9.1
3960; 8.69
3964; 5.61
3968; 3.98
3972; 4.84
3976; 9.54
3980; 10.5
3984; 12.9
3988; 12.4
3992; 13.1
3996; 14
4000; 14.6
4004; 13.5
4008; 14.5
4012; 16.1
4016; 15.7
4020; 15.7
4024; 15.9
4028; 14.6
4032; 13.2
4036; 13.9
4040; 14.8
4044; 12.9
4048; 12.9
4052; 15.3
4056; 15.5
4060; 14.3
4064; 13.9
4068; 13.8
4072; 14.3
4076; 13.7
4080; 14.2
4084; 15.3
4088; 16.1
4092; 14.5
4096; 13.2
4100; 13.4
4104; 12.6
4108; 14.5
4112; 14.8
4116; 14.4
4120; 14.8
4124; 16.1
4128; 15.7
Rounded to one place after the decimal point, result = 10.0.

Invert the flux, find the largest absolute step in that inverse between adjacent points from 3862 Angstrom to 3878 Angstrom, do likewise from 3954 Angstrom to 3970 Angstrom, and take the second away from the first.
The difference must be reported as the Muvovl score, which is -0.05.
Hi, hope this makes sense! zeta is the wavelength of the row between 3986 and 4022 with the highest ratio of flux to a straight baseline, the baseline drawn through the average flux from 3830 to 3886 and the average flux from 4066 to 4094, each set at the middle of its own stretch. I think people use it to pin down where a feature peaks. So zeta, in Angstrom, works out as 4012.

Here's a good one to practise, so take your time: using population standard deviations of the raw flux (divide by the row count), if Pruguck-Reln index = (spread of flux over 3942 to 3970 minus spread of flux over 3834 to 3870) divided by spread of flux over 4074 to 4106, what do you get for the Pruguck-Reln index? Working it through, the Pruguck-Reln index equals 0.31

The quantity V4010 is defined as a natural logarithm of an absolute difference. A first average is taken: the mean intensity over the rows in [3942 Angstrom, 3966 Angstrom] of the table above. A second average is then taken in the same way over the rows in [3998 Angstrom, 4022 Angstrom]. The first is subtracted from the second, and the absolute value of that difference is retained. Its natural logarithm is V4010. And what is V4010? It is 1.90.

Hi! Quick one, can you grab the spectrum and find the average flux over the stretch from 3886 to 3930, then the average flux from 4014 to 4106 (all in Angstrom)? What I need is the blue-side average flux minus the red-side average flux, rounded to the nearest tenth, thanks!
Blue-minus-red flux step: -5.1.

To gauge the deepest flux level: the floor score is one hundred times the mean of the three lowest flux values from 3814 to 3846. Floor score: 481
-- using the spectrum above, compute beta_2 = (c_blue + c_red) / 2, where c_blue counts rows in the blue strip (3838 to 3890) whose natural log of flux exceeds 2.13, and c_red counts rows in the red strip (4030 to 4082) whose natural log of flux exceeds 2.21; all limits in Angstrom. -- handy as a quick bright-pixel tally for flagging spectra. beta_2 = 7.0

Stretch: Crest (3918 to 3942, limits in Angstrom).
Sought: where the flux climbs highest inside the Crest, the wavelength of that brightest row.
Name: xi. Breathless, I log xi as 3920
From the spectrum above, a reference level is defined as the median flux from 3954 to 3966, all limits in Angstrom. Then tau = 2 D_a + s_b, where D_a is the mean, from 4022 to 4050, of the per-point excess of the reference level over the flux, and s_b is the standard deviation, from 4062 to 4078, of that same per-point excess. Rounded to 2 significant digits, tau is -10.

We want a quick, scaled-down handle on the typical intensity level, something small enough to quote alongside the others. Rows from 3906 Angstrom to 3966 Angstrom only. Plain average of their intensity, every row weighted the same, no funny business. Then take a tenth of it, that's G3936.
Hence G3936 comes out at 0.8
